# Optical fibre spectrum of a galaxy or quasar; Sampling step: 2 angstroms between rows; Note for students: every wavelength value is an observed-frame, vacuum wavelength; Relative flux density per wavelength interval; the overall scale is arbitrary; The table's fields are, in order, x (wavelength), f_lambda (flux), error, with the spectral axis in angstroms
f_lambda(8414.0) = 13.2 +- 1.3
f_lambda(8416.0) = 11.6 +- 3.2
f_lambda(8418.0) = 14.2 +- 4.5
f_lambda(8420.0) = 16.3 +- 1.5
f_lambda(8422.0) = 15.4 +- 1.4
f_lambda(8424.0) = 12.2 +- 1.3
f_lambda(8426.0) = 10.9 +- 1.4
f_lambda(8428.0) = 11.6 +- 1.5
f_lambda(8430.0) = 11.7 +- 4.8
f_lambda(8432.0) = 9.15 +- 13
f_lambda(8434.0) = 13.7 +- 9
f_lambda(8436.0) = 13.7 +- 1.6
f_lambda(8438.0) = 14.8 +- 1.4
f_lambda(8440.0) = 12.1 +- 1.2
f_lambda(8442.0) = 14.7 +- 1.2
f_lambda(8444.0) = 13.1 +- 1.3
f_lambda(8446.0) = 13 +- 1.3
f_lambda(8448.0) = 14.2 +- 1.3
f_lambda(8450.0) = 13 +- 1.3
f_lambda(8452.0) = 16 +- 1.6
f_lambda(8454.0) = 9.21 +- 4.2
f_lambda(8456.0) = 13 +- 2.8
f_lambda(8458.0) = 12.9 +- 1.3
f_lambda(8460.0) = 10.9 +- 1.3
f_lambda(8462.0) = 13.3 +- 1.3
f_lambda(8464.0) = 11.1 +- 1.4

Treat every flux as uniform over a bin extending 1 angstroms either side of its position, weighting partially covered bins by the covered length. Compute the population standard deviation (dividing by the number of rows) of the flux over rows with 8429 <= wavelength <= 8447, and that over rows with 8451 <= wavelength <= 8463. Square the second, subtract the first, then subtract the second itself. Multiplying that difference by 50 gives 35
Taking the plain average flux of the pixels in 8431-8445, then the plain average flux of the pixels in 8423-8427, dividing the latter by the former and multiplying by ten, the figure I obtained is 8.9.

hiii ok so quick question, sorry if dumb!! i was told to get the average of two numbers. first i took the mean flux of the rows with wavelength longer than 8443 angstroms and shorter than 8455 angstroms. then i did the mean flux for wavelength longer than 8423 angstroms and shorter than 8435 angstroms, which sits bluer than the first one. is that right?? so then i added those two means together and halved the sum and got 12.3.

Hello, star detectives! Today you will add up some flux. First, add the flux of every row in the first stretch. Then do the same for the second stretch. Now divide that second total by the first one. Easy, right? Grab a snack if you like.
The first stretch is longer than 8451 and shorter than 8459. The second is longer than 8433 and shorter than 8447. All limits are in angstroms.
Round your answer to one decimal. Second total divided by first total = 1.9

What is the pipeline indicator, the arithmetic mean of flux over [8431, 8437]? 12.2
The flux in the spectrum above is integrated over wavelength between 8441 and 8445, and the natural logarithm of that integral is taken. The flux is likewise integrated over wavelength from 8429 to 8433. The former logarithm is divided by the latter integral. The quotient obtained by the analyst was 0.096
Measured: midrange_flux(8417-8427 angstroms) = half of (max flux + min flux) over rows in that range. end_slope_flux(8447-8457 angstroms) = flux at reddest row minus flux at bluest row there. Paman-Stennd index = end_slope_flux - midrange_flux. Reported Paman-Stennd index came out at -15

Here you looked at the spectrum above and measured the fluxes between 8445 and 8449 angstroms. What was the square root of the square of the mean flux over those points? 13.6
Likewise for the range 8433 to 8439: 14.1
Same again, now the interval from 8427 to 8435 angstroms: 11.5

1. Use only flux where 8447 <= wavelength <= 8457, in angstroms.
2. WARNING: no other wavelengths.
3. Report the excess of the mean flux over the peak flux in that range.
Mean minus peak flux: -2.9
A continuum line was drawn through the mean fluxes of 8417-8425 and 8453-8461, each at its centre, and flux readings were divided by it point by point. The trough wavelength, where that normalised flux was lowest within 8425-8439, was 8432.0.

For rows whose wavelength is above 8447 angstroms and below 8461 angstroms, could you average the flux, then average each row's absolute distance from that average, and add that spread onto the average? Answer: 14.3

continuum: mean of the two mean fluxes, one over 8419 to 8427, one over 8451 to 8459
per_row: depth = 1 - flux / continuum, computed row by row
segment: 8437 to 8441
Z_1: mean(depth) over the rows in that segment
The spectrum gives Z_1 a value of -0.016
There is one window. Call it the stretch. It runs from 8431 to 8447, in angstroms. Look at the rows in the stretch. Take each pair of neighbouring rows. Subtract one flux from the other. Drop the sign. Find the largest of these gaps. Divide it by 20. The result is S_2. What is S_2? 0.23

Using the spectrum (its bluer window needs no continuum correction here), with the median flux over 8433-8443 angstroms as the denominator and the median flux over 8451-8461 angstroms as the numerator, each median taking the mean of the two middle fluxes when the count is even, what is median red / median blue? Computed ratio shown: 0.94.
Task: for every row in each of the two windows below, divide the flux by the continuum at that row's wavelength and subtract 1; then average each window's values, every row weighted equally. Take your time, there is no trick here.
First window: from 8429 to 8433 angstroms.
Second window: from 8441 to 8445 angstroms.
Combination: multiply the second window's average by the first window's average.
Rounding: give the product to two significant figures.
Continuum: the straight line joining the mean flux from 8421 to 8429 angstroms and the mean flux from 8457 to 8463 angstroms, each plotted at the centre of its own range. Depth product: -0.019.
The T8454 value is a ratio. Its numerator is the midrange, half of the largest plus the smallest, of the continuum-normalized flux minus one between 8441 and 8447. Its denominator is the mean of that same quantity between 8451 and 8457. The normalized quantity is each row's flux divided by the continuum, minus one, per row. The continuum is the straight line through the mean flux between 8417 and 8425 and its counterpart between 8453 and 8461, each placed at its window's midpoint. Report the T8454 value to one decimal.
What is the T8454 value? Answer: 1.2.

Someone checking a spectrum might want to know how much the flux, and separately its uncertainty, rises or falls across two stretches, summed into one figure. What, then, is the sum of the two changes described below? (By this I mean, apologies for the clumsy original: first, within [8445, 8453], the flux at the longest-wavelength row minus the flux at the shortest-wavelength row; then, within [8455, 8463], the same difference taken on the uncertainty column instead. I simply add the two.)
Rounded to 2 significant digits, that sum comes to 1.5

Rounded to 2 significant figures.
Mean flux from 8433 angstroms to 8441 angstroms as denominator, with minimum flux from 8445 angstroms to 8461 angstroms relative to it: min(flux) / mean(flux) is 0.68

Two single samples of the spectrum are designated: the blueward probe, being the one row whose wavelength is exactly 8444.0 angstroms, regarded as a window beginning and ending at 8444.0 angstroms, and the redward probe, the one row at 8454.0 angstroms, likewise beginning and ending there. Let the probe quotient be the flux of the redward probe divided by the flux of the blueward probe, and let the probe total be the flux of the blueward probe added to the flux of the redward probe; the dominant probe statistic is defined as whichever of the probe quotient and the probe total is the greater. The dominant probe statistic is 22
